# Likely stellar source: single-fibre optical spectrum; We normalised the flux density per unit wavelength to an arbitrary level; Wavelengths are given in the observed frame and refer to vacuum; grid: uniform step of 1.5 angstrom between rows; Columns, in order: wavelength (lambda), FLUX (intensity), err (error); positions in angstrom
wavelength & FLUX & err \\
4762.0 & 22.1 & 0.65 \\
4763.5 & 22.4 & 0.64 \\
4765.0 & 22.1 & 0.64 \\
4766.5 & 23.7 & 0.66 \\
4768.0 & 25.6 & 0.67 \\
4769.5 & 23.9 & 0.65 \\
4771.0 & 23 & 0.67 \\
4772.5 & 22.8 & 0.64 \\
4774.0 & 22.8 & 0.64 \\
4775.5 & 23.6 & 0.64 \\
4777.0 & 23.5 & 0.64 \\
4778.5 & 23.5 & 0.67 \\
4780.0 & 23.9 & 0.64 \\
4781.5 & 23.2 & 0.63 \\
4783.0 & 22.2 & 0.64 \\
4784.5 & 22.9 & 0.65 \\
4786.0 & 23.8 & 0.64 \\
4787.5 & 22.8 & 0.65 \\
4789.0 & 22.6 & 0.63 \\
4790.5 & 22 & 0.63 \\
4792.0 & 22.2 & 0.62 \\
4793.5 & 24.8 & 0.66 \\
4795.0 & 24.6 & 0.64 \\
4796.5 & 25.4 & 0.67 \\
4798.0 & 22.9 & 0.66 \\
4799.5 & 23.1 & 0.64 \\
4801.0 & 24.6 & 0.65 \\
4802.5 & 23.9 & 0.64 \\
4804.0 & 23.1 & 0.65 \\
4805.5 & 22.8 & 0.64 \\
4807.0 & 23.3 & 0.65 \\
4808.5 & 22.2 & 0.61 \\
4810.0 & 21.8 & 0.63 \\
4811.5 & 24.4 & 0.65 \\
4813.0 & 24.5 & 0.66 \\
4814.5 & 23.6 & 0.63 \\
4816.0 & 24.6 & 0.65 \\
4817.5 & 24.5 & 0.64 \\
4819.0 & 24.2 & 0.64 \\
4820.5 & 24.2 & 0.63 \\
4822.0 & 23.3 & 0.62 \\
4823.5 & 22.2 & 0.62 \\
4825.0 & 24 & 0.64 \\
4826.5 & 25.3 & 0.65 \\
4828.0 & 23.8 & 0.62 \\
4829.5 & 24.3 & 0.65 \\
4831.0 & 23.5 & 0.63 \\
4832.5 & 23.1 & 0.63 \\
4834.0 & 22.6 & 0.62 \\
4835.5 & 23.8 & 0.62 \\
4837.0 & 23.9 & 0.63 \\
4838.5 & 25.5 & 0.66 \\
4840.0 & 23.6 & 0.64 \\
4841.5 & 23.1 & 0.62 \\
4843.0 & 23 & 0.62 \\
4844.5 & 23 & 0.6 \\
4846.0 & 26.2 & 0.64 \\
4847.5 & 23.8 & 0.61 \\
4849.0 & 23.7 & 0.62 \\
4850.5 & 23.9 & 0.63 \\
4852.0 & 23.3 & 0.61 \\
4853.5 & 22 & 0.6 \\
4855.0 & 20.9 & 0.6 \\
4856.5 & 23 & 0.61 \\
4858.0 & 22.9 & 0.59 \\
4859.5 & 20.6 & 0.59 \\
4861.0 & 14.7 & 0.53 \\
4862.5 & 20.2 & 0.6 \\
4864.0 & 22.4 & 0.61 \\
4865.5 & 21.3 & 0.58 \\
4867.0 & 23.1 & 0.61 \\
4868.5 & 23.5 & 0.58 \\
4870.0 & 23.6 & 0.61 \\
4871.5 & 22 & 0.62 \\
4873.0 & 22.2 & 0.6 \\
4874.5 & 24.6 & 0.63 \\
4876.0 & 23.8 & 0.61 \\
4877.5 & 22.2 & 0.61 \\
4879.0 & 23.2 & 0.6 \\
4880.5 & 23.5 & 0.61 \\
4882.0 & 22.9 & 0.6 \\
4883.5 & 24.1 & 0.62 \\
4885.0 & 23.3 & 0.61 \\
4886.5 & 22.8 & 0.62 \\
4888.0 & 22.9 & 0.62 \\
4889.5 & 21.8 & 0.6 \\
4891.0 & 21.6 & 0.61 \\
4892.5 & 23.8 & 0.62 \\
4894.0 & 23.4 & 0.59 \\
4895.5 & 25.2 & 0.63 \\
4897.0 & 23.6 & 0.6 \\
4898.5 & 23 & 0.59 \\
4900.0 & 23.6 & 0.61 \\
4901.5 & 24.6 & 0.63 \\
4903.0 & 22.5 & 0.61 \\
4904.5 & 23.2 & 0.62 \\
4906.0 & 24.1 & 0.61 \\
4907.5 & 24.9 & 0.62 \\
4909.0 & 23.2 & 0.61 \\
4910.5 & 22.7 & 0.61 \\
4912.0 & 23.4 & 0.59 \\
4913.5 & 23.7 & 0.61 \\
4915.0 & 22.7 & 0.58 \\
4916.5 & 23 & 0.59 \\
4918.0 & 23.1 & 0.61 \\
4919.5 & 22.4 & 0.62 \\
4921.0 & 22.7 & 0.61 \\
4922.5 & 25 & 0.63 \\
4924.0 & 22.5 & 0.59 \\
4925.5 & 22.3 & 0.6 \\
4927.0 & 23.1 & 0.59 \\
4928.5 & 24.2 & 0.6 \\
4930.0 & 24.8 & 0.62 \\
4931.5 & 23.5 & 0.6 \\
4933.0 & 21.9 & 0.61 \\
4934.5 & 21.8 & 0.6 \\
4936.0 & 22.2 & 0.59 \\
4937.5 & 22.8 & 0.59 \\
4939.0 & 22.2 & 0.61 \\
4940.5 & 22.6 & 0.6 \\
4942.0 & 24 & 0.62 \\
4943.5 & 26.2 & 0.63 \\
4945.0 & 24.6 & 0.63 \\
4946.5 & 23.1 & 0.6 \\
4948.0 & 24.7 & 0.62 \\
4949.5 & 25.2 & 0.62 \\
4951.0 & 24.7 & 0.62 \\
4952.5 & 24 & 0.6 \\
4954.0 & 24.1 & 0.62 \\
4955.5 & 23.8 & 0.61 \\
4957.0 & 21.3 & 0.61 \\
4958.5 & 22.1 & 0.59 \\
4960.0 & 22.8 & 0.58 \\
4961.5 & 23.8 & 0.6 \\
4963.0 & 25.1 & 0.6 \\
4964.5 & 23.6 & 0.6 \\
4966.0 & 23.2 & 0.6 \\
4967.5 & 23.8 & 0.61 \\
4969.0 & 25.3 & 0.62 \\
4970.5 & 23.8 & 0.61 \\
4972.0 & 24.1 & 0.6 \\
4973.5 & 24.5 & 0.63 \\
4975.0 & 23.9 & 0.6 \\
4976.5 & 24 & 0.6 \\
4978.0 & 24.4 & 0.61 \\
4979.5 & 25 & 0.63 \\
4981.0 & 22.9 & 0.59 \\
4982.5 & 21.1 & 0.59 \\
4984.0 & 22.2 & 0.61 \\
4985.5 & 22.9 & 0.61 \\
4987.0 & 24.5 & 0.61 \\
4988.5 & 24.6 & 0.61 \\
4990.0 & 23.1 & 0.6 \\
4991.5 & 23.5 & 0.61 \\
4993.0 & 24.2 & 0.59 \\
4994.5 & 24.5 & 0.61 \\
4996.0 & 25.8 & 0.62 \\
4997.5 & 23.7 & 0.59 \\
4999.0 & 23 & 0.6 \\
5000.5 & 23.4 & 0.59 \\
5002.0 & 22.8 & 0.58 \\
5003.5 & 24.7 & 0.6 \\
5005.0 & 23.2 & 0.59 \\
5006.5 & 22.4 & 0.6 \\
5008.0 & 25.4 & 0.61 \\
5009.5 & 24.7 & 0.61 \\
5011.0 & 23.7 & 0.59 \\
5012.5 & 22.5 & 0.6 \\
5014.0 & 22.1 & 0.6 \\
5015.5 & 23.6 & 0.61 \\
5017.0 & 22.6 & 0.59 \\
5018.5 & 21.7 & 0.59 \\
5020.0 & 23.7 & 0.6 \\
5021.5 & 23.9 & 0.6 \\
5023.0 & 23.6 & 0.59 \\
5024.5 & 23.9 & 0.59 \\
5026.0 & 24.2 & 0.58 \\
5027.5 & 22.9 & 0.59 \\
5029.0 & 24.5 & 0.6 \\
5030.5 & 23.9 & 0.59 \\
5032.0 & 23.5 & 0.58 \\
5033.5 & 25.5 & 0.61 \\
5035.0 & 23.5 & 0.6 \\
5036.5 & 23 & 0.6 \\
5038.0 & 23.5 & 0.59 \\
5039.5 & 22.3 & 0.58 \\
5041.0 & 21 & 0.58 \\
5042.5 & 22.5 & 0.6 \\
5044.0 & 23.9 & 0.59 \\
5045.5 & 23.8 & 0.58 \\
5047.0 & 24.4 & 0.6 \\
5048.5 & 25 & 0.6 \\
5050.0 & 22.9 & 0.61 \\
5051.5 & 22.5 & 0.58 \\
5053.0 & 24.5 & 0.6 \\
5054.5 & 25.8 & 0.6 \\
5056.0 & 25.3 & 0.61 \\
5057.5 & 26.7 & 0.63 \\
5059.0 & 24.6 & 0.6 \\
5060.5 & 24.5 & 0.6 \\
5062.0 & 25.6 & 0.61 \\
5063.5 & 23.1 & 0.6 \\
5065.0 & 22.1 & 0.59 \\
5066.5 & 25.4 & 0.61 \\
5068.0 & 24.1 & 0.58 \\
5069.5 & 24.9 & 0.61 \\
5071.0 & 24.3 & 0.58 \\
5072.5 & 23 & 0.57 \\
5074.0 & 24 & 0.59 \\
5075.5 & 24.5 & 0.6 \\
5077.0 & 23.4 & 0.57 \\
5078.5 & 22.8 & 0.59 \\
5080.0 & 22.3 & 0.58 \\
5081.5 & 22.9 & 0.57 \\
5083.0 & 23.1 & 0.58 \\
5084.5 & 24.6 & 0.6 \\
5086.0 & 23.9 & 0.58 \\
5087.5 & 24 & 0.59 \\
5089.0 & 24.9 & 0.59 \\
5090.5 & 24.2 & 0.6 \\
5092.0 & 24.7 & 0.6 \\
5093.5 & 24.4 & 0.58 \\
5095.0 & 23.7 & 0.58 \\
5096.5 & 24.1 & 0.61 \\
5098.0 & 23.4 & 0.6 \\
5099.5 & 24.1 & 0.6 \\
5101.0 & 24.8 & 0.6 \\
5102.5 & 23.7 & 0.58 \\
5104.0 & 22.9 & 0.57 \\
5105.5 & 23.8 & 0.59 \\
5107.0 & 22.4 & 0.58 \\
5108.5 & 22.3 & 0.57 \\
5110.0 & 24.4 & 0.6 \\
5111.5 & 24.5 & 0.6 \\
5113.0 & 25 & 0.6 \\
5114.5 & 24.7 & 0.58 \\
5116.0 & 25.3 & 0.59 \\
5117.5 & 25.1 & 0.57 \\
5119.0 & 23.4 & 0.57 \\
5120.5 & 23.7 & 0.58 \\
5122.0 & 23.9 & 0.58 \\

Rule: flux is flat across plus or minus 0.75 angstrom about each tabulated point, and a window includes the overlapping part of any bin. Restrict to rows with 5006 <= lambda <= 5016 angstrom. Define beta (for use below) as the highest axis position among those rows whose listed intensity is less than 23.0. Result 5014.0 angstrom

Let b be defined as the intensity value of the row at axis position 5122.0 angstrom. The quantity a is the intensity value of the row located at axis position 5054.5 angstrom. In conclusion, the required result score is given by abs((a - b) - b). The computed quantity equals 22.0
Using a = 25.8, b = 23.9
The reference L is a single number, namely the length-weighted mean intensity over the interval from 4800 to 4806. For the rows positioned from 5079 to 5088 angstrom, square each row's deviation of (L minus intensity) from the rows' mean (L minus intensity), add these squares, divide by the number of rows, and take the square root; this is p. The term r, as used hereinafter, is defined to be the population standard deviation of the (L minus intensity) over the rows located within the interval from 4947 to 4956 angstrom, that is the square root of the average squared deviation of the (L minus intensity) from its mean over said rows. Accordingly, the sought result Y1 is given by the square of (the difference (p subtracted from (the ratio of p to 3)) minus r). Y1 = 1.0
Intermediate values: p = 0.8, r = 0.49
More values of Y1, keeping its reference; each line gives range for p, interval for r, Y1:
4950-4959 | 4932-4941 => 1.3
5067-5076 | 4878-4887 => 0.7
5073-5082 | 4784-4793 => 1.2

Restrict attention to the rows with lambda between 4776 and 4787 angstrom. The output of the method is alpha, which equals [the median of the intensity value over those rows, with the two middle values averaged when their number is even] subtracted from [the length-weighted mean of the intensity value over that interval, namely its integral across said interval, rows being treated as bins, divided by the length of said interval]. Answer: -0.22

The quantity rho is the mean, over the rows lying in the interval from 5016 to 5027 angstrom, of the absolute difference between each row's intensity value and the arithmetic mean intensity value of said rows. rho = 0.70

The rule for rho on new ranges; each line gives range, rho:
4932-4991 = 0.98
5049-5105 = 0.82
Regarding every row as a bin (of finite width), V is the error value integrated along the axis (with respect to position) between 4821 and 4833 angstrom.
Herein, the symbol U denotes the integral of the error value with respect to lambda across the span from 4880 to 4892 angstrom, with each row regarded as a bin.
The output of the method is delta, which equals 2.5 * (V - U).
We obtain 0.63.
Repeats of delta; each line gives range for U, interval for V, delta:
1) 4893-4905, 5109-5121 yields -0.72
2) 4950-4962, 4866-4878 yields 0.12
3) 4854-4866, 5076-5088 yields -0.19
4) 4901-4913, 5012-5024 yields -0.44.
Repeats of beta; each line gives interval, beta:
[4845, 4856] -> 4855.0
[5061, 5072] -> 5065.0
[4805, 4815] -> 4810.0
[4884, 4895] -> 4891.0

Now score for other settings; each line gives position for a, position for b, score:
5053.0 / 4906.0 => 23.7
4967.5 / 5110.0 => 25.0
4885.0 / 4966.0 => 23.1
